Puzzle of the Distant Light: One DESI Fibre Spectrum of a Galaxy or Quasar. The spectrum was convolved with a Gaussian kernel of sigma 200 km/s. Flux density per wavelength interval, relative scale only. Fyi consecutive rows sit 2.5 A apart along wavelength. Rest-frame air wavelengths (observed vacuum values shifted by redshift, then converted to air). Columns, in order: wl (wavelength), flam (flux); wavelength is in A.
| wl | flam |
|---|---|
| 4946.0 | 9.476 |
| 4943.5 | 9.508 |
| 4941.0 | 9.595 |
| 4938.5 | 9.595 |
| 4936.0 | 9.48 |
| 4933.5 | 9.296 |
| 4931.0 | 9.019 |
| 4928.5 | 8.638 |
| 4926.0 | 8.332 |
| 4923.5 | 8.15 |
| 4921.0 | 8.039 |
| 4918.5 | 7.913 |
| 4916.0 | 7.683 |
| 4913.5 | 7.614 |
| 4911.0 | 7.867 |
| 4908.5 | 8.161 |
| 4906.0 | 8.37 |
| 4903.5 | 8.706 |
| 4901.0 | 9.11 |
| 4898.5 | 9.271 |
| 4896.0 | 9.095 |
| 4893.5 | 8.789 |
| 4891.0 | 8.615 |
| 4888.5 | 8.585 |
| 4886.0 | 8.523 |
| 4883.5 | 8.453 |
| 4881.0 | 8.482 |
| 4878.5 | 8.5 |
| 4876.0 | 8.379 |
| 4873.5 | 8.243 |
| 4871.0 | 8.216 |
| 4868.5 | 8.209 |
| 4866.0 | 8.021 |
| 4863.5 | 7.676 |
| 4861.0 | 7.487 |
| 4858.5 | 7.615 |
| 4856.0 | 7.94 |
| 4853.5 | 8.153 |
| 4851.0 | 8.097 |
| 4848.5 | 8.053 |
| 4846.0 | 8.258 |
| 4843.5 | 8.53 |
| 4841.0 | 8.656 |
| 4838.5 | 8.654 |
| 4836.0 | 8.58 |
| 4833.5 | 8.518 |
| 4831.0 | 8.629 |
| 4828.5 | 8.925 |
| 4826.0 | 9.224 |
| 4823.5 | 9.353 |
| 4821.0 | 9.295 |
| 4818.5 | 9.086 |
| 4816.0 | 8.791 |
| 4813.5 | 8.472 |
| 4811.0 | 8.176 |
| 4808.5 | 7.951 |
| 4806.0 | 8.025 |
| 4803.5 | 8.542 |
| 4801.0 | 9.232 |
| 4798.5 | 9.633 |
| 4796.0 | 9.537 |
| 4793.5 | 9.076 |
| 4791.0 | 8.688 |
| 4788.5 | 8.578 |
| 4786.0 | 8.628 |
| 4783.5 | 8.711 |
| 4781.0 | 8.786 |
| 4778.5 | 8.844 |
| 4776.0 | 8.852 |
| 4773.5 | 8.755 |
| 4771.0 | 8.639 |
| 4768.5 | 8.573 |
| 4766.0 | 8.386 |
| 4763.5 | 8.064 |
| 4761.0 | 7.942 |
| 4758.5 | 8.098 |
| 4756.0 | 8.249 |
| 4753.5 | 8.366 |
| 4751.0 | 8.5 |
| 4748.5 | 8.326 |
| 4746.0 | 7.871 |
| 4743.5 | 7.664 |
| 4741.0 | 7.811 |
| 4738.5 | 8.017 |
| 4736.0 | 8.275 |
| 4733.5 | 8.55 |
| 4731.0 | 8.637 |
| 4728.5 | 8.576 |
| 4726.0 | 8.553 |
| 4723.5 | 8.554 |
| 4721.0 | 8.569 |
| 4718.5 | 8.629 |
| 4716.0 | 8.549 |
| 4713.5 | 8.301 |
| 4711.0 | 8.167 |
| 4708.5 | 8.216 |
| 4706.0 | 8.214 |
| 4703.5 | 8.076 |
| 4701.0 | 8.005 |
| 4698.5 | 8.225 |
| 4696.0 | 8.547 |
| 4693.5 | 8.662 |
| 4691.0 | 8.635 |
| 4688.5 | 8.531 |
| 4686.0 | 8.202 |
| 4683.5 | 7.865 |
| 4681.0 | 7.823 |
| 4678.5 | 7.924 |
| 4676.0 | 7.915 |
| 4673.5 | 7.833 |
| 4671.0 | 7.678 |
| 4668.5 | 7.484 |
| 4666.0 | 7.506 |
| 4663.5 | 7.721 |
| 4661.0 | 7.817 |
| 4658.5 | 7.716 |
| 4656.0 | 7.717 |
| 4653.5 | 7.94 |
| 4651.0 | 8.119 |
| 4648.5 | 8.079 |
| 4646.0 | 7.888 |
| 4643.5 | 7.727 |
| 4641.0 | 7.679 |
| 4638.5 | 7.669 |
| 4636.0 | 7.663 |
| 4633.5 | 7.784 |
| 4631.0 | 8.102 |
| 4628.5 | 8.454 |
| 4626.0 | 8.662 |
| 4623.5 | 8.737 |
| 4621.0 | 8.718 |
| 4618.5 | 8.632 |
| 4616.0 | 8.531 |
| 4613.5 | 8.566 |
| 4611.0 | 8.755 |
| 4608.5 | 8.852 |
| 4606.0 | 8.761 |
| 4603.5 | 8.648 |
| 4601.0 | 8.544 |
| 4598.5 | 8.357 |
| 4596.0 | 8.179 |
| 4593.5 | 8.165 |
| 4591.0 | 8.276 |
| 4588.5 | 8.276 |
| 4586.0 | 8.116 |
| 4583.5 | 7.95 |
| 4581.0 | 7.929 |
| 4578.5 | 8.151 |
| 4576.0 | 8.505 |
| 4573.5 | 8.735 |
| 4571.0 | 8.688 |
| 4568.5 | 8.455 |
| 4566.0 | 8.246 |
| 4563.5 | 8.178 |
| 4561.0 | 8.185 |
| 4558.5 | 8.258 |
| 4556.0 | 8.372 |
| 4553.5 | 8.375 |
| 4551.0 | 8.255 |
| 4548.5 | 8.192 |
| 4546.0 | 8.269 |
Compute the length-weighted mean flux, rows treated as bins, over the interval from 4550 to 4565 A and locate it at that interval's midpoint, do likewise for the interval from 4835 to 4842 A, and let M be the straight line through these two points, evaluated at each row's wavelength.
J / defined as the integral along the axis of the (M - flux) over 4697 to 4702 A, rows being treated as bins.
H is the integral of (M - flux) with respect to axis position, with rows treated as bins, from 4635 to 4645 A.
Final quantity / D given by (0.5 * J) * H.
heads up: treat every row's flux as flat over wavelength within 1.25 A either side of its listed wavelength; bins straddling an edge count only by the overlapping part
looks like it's 5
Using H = 6.9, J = 2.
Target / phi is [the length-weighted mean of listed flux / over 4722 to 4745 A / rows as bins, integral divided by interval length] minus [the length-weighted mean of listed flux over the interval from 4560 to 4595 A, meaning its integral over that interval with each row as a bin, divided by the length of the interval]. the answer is 0.0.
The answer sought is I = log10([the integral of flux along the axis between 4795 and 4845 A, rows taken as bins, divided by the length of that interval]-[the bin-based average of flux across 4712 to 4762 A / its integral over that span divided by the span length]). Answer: -0.3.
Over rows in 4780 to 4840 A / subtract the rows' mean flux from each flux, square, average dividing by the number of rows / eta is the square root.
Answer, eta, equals 0.43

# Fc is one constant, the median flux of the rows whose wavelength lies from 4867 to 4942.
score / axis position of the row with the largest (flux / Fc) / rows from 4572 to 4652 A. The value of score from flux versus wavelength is 4608.5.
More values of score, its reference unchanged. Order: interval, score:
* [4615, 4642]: 4623.5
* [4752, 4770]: 4768.5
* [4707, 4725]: 4718.5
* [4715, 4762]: 4731.0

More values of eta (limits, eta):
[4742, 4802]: 0.48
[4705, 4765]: 0.28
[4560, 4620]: 0.26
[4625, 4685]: 0.26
